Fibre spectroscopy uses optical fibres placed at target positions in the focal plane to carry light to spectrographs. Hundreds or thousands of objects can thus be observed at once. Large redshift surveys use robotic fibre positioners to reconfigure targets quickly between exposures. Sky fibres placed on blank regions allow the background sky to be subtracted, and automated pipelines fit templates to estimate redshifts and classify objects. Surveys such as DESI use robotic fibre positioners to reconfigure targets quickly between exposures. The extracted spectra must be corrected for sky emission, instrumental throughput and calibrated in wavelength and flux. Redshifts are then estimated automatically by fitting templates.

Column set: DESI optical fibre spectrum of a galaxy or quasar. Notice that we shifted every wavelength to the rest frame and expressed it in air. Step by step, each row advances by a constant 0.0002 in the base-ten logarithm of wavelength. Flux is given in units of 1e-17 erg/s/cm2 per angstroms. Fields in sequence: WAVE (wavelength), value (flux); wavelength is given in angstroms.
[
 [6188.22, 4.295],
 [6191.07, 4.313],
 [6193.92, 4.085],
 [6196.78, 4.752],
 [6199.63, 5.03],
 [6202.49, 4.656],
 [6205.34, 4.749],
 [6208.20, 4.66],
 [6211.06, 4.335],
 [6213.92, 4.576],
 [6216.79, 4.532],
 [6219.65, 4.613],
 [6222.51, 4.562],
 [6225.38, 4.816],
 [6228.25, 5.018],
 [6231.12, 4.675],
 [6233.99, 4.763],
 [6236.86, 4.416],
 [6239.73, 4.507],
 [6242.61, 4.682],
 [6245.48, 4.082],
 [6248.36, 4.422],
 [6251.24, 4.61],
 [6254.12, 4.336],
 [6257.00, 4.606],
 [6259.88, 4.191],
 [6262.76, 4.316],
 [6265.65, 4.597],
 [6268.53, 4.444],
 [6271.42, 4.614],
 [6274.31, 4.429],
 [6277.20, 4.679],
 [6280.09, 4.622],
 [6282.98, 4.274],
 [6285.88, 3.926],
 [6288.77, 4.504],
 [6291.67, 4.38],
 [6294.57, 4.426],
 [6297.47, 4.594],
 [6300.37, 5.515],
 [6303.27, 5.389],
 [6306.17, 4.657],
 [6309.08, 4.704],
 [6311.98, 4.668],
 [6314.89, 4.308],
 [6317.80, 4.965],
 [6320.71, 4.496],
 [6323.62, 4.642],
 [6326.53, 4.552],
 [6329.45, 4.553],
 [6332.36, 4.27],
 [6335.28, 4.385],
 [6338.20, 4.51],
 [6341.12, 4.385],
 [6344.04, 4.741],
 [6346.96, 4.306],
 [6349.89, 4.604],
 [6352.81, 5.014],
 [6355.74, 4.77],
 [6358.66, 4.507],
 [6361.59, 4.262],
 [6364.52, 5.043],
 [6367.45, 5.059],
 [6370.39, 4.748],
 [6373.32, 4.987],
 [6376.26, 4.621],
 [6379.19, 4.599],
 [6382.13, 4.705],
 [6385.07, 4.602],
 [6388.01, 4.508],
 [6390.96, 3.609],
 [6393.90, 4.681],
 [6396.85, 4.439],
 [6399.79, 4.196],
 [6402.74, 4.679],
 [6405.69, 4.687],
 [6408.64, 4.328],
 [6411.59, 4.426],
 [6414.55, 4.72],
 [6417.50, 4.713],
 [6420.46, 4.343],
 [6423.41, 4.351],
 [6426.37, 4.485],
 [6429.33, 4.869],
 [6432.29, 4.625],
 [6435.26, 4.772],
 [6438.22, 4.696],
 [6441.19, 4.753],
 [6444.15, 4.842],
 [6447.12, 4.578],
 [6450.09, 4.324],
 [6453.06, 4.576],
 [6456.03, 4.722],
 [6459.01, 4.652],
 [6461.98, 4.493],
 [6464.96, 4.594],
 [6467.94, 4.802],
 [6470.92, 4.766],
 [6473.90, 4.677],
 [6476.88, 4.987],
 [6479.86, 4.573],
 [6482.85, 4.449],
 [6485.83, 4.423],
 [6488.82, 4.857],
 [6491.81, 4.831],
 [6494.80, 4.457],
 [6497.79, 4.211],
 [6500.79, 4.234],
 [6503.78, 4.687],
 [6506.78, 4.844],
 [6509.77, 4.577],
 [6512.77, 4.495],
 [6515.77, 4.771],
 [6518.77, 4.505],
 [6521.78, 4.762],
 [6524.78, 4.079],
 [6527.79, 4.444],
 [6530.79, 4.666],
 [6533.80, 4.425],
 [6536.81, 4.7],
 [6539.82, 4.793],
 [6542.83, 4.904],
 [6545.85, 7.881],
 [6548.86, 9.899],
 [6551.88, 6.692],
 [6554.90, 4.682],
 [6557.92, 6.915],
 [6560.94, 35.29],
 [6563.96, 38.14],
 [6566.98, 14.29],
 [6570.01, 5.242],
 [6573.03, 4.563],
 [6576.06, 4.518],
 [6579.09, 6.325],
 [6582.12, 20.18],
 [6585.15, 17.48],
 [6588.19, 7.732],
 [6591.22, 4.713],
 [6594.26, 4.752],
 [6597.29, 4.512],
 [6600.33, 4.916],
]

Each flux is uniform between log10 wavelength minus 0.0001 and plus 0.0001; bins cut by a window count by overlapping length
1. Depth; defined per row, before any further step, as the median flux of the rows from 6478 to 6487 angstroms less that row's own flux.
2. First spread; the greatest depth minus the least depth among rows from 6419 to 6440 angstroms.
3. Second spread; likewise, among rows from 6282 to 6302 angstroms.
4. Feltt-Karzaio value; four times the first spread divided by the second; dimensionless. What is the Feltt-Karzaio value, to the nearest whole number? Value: 1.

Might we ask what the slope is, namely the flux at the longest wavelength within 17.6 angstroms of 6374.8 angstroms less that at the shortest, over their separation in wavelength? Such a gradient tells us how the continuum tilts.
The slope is -0.028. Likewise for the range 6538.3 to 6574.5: -0.007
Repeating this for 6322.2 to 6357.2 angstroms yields 0.004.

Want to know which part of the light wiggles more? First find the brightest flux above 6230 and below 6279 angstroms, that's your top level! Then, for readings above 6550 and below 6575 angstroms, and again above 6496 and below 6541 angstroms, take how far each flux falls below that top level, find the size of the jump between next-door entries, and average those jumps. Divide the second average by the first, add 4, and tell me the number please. 4.03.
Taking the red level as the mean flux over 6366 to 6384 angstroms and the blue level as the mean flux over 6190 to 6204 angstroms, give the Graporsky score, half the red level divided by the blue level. 0.52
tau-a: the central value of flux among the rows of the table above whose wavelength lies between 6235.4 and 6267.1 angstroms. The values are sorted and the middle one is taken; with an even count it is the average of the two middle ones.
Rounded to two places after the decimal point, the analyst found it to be 4.42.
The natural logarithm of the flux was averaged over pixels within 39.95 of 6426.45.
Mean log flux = 1.51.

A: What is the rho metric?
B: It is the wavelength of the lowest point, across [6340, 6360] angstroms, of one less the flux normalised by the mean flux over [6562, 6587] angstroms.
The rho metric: 6352.81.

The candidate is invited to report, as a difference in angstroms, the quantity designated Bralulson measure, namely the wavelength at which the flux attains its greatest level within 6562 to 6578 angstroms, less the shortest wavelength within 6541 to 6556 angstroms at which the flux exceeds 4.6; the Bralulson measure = 21.1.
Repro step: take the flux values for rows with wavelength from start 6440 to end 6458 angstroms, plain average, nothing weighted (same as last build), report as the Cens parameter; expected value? 4.63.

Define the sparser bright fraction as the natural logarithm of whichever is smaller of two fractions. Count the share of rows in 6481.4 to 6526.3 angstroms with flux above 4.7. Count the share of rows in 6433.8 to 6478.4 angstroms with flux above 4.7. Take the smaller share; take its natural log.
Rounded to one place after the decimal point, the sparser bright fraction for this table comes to -1.1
